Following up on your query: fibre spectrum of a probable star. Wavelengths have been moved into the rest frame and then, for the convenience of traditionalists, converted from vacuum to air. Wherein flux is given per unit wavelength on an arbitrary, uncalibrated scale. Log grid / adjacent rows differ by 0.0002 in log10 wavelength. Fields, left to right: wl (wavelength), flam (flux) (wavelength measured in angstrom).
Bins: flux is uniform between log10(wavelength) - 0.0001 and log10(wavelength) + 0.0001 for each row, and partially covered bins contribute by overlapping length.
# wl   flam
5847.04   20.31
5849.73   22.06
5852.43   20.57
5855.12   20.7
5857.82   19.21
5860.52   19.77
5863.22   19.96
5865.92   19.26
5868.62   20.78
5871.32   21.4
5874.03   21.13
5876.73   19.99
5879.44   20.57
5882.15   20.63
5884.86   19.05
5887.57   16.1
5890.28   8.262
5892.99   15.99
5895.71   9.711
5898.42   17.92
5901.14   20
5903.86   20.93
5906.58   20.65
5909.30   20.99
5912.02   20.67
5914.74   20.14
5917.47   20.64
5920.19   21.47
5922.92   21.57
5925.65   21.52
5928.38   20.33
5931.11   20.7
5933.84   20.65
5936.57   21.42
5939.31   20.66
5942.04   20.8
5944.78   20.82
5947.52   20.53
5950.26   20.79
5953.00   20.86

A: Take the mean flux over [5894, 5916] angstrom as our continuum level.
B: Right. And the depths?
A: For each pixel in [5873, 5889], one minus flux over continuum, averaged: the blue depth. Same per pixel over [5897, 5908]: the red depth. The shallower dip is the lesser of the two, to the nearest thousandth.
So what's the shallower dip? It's -0.053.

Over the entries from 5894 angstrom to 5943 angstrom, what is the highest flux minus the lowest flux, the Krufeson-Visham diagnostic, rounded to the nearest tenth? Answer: 11.9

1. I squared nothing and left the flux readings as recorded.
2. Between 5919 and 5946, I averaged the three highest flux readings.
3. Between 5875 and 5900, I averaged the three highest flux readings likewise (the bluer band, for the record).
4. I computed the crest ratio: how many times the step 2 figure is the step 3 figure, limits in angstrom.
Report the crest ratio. 1.06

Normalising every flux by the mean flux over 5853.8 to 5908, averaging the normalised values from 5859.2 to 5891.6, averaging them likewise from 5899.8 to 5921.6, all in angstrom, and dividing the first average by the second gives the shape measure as 0.91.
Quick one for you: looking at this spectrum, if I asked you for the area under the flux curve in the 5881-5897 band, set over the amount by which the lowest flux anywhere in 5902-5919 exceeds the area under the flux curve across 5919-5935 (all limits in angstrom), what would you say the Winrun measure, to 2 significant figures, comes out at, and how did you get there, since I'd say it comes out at -0.75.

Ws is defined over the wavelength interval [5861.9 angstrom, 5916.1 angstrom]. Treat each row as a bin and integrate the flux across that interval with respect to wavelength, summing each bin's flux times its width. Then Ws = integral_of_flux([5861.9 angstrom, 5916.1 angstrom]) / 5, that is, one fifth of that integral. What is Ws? 203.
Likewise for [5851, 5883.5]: 132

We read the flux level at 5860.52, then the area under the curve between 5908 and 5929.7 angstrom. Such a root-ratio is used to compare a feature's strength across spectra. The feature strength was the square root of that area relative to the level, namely 4.8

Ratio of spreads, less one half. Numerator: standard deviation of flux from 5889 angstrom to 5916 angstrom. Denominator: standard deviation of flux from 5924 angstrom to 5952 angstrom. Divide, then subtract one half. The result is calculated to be 12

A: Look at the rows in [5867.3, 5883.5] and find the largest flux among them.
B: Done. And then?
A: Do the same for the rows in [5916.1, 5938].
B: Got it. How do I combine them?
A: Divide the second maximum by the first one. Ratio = 1.01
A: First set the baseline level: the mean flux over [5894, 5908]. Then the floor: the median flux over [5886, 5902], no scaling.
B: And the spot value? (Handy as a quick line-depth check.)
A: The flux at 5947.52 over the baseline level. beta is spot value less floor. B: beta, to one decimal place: -14.9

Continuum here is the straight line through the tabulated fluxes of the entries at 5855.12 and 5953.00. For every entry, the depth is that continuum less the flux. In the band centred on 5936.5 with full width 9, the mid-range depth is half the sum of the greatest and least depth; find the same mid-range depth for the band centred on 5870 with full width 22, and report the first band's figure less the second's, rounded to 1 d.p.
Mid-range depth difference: -0.6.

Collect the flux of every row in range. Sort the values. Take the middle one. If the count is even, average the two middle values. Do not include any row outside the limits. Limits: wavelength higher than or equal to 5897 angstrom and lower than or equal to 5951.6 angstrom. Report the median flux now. 20.7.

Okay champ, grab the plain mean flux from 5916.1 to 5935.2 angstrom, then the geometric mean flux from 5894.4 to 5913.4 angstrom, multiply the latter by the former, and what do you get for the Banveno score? 381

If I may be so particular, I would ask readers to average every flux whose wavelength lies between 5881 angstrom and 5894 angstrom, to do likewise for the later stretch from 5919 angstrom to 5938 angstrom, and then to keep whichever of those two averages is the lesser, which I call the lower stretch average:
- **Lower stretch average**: 16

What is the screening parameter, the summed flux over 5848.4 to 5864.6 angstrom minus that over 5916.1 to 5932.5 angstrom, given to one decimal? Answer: -4.0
